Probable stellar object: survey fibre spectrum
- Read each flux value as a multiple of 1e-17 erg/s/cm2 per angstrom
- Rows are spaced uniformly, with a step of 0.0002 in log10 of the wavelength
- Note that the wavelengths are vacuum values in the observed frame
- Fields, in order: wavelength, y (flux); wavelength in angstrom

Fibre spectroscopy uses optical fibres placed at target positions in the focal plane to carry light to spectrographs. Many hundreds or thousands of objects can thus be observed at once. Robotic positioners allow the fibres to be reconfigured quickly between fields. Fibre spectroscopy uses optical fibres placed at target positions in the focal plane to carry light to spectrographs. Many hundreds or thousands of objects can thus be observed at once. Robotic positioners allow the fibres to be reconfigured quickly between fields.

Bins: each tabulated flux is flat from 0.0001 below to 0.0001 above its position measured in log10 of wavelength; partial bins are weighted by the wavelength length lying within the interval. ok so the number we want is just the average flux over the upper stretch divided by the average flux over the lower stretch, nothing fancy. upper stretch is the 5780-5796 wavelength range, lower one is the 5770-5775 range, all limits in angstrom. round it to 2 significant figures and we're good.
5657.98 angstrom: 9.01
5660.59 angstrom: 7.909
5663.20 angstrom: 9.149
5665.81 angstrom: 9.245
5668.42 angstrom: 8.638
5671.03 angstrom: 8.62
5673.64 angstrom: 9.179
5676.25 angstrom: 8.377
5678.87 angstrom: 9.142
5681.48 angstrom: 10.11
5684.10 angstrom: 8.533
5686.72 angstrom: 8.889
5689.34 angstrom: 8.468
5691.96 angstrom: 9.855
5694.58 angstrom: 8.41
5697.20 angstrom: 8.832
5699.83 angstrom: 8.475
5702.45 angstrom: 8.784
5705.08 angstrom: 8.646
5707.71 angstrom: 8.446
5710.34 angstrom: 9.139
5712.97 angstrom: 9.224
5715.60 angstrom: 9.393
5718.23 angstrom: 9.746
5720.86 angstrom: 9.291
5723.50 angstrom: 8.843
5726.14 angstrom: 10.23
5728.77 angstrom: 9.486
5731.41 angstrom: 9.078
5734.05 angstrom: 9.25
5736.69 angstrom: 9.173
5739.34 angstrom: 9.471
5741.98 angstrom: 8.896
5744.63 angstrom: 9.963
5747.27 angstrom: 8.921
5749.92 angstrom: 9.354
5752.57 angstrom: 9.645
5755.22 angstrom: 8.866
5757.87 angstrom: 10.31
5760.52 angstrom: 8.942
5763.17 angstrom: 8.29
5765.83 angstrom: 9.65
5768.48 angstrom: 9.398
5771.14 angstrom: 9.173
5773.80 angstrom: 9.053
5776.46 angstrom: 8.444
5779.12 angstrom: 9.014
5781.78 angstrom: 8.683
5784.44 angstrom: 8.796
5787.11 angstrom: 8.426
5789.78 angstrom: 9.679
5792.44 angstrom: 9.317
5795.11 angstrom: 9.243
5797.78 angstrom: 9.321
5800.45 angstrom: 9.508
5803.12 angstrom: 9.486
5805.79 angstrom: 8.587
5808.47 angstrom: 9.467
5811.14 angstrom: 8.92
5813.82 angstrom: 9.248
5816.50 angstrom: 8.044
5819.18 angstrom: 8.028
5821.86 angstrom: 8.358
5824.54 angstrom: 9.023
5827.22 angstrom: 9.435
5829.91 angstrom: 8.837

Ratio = 0.99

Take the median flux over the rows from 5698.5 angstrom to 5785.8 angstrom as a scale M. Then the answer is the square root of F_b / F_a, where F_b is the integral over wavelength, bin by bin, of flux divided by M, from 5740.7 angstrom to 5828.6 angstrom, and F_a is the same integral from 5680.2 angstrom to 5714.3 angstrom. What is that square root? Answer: 1.62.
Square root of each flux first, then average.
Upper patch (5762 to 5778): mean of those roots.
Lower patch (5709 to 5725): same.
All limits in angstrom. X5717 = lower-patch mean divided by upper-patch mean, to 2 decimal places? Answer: 1.02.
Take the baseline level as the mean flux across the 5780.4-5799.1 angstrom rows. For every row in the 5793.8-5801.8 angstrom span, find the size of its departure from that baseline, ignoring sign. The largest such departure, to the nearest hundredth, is 0.44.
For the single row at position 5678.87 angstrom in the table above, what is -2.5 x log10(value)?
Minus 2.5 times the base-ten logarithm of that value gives -2.40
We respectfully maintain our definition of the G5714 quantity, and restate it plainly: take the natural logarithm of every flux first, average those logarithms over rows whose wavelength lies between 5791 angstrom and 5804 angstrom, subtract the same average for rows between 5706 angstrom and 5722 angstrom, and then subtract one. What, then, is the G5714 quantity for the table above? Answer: -0.98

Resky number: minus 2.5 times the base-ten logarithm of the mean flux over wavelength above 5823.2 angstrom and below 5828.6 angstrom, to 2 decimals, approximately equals -2.41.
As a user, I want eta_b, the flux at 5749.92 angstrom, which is 9.354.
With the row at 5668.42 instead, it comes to 8.638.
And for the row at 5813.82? 9.248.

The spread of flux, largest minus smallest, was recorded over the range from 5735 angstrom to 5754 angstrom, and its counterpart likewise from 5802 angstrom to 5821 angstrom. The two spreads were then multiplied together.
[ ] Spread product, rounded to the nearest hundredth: 1.56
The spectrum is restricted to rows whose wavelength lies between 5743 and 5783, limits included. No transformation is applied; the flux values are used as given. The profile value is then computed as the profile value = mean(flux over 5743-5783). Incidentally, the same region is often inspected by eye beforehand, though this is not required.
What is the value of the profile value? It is 9.18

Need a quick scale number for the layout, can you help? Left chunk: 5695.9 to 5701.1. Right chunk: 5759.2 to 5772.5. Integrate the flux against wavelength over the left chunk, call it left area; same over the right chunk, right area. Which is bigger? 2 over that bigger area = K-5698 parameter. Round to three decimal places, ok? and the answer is 0.017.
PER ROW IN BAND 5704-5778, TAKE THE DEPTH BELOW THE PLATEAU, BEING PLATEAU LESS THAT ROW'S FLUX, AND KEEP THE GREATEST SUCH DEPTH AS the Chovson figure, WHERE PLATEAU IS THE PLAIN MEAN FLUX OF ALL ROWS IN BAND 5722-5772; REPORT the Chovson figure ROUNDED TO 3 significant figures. 1.02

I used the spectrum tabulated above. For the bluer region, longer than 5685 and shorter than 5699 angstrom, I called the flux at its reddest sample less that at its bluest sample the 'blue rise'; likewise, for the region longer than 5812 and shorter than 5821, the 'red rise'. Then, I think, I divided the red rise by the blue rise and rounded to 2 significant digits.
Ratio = 21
